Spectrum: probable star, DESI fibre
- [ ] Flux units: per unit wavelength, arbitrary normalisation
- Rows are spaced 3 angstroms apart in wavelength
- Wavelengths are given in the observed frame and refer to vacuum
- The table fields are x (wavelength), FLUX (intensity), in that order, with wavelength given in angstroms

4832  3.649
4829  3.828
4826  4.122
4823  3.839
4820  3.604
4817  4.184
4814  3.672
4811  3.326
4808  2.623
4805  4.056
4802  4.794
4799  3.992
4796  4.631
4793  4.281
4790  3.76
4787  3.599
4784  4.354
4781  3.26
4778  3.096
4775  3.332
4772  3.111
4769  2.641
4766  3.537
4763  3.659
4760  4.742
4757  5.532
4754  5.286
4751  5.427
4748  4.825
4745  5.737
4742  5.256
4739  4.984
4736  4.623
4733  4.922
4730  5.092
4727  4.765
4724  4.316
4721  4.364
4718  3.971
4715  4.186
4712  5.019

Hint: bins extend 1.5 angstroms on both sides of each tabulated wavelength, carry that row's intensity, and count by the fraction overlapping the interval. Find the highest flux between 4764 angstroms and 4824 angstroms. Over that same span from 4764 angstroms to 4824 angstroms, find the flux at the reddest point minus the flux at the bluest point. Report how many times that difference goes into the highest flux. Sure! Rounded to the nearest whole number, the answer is 16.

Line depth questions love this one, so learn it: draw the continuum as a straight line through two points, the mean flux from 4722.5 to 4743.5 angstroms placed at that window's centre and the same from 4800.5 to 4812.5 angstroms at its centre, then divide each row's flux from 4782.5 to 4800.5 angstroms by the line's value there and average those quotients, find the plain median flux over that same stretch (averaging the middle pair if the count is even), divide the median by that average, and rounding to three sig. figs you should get 3.96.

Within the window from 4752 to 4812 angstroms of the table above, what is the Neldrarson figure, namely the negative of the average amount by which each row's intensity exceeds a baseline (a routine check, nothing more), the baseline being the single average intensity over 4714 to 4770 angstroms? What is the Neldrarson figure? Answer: 0.7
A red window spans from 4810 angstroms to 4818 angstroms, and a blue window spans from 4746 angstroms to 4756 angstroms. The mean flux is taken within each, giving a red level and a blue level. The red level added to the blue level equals 8.9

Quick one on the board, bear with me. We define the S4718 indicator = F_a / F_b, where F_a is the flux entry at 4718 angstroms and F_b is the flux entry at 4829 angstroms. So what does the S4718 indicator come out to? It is 1.0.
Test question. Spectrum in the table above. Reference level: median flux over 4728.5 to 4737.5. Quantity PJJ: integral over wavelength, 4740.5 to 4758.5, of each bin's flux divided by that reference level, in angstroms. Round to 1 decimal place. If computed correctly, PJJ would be 19.5 angstroms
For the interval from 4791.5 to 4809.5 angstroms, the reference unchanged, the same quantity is 14.9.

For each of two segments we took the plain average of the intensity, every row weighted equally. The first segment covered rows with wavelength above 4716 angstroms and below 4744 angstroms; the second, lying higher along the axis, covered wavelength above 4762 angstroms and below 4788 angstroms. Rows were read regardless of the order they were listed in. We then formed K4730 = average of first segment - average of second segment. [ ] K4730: 1.3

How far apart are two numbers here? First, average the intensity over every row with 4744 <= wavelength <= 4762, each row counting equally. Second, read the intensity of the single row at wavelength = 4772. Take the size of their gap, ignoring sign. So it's 2.1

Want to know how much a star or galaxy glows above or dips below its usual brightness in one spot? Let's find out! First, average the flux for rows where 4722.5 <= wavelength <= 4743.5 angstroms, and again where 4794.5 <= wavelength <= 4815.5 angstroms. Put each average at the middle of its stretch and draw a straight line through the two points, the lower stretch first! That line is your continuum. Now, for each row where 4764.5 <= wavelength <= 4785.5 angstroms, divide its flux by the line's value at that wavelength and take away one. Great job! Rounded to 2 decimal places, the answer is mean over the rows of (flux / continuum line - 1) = -0.22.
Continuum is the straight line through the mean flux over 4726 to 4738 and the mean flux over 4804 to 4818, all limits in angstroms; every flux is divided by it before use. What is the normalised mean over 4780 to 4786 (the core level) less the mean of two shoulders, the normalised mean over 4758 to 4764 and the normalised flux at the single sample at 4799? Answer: -0.07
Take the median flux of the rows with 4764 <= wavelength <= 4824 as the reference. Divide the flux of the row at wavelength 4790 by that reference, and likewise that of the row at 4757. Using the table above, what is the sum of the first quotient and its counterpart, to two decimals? 2.55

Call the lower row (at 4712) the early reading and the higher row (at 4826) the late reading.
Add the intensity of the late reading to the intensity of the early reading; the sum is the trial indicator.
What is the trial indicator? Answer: 9.1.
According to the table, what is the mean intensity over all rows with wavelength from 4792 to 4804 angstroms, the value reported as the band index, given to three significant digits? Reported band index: 4.42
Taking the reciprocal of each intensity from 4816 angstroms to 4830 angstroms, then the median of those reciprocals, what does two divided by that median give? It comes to 7.7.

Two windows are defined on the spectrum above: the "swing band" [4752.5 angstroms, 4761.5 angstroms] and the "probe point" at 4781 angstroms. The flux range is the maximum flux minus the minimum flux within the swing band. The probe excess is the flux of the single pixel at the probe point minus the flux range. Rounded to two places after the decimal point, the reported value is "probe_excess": 2.47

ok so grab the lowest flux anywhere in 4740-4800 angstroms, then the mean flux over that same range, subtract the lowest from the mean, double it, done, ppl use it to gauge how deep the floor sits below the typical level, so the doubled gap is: 3.1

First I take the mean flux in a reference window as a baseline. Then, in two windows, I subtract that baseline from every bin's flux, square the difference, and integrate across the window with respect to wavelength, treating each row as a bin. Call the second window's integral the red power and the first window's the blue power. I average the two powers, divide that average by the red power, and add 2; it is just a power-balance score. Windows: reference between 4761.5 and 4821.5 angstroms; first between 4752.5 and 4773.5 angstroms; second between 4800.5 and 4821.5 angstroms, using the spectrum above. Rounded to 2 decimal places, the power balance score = 3.99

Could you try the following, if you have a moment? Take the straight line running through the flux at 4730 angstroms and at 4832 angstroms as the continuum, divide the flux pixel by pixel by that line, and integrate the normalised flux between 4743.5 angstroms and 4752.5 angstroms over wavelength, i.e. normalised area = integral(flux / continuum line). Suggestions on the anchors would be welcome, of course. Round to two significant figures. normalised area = 9.9 angstroms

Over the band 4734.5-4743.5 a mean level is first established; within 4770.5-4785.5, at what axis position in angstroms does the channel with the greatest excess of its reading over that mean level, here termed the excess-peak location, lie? 4784 angstroms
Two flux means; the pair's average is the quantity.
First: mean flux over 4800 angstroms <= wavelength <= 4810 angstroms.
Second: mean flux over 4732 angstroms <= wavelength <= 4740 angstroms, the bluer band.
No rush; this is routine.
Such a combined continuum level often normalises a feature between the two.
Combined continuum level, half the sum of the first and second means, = 4.3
